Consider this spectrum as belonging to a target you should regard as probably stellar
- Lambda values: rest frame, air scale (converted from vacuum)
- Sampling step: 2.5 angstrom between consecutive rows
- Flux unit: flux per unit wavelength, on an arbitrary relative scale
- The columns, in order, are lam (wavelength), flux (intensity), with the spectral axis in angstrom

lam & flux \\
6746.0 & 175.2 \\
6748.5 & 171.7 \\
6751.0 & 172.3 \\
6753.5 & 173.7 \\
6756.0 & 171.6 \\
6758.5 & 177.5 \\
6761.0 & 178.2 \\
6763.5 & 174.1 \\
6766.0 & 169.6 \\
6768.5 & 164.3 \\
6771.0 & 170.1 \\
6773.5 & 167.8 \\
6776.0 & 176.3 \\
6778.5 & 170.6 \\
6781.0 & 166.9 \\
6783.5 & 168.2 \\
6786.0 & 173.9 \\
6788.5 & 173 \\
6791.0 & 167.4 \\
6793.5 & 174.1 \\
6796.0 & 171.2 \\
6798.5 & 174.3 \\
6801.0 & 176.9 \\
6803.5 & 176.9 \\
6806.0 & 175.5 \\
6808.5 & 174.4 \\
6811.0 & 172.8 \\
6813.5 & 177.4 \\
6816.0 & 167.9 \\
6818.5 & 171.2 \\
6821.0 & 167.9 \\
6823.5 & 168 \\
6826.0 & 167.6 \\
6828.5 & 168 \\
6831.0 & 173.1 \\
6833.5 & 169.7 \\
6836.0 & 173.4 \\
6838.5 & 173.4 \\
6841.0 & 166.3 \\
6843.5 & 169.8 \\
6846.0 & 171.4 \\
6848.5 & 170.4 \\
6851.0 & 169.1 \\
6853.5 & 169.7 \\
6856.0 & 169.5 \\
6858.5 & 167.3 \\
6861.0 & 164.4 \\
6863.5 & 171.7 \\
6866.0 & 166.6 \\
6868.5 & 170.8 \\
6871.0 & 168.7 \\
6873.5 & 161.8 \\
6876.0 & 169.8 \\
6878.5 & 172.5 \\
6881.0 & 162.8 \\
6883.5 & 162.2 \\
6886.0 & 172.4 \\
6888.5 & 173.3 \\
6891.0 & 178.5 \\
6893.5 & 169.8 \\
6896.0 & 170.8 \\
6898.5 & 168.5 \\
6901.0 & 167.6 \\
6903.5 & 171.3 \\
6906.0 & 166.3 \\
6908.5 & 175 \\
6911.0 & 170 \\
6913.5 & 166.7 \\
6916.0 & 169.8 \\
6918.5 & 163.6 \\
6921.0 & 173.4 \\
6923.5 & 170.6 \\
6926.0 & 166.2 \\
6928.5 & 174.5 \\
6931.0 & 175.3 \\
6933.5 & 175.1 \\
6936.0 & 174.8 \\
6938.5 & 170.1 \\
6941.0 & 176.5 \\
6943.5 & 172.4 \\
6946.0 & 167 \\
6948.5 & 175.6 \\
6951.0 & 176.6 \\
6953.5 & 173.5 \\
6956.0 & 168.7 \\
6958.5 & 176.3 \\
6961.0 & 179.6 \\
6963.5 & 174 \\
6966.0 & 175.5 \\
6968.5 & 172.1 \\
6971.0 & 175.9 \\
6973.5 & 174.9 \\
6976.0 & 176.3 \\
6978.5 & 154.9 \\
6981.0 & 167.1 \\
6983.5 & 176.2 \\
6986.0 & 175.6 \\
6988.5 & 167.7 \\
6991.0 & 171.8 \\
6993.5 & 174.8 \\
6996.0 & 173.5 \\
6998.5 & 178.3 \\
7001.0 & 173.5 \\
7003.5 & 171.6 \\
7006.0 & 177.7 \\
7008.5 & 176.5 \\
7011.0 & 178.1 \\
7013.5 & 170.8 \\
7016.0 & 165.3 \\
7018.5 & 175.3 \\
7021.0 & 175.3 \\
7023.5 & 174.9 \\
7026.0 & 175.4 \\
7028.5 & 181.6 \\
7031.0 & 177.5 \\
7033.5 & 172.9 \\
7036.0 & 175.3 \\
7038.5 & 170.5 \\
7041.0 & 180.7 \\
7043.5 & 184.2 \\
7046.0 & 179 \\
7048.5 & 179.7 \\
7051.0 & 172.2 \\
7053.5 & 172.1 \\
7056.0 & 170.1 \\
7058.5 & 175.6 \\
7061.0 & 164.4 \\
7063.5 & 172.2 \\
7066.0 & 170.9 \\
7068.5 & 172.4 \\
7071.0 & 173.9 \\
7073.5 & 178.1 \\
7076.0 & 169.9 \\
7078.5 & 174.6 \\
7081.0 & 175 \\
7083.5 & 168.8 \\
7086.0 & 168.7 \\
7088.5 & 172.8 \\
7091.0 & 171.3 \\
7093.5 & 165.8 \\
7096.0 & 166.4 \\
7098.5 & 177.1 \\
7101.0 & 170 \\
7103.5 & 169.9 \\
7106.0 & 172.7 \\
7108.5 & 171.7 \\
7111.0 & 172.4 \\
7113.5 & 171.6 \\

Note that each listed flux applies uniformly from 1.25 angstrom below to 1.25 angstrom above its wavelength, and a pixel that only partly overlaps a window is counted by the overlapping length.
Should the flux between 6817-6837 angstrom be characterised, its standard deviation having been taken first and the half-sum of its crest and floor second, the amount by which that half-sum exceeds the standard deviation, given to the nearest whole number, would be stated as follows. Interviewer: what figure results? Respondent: 168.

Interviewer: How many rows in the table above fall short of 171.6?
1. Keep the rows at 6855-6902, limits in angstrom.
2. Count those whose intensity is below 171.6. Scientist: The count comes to 14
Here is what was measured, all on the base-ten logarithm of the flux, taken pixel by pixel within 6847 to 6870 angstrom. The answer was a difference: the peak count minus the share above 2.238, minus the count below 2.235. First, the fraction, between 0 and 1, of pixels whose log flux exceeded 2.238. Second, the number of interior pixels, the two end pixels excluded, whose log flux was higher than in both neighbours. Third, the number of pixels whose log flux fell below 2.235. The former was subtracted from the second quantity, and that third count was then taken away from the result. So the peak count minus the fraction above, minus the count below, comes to -7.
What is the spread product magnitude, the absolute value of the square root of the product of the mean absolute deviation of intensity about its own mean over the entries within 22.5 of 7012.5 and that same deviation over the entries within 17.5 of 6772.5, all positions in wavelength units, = 2.97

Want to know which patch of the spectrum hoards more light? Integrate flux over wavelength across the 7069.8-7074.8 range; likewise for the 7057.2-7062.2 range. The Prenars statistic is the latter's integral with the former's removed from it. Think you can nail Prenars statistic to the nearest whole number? -30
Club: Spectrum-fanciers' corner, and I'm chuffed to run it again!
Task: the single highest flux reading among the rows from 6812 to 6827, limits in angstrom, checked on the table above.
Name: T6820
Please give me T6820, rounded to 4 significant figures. 177.4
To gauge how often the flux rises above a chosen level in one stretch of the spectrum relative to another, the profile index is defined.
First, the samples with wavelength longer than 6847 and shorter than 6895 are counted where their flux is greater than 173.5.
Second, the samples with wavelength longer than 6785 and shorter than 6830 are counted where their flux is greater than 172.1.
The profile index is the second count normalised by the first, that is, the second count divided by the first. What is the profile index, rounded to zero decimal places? 10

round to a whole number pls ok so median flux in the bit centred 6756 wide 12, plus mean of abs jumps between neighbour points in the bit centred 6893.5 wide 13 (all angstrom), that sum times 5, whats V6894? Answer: 890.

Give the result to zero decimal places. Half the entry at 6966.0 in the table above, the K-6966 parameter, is 88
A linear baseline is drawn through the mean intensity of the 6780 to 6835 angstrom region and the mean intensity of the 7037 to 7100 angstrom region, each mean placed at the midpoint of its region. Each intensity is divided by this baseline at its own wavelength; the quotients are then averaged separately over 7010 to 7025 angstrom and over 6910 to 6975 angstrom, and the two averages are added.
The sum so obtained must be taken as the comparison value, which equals 2.004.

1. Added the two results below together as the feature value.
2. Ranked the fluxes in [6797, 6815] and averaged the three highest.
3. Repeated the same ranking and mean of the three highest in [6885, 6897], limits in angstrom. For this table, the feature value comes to 352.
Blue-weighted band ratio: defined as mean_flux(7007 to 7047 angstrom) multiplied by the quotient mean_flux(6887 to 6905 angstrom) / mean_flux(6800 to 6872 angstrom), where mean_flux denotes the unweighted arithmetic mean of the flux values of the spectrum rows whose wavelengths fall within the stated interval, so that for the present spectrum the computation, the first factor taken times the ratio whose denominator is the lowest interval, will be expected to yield 177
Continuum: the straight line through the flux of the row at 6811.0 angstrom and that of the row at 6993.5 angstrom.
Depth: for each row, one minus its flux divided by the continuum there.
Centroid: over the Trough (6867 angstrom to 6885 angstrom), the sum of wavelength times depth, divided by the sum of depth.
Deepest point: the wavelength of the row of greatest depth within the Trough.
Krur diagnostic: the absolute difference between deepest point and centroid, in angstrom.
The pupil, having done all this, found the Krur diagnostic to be 4.0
